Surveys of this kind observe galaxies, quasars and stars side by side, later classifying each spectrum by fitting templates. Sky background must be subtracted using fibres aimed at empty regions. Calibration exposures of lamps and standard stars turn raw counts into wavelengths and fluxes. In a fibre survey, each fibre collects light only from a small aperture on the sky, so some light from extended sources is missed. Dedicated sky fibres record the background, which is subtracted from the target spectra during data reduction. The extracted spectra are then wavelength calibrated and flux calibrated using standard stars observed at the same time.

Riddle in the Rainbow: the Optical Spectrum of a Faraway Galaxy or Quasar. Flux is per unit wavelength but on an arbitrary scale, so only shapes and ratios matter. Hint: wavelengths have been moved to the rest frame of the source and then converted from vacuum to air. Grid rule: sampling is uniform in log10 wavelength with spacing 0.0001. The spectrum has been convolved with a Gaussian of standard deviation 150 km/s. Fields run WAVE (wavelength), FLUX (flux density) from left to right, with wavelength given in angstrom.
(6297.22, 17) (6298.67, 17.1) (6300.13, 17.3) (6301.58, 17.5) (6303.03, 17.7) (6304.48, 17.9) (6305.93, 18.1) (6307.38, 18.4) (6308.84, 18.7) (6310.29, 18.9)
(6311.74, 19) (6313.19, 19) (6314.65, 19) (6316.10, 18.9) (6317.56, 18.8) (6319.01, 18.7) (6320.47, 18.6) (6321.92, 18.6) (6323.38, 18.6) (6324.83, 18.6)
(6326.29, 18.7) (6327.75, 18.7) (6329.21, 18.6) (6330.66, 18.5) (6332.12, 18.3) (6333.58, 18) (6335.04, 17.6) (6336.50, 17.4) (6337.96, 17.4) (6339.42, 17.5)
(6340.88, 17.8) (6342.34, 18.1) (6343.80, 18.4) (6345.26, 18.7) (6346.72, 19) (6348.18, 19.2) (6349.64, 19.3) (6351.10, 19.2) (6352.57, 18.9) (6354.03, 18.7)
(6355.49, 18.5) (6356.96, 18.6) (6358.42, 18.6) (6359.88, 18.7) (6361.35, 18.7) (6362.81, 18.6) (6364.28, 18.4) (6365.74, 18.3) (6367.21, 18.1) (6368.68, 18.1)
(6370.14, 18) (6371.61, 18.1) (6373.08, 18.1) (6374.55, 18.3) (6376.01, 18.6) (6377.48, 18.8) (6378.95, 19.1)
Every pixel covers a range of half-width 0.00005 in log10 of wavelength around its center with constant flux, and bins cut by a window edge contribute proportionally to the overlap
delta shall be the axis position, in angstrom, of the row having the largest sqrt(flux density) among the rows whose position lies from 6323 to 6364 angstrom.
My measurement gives 6349.64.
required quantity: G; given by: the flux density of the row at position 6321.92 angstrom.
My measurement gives 18.6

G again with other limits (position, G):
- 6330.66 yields 18.5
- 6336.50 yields 17.4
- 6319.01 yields 18.7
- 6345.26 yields 18.7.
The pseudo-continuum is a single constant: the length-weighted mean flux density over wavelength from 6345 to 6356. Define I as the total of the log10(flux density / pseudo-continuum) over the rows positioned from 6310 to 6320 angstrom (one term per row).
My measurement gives -0.01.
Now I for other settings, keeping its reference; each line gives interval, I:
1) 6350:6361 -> -0.04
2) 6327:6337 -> -0.13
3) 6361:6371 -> -0.11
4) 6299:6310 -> -0.17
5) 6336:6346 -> -0.18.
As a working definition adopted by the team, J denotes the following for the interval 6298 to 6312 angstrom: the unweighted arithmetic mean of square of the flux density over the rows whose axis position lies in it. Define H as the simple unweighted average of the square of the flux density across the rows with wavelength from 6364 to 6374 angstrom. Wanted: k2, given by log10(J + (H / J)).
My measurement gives 2.52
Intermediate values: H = 330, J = 327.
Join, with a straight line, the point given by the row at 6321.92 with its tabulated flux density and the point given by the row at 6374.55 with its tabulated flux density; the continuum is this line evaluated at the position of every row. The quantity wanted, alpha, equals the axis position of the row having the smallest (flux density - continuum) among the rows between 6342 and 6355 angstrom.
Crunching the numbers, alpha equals 6342.34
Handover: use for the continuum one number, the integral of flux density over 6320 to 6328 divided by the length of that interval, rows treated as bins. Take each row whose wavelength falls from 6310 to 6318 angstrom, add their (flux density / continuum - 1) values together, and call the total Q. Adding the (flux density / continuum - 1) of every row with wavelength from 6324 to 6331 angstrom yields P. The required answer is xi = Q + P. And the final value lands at 0.09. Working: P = 0.00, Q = 0.10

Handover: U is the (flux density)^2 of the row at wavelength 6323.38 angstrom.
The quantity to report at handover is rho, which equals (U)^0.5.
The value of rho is 18.6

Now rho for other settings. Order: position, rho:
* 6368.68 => 18.1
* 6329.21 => 18.6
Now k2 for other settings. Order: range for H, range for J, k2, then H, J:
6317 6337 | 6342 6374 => 2.54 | 339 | 345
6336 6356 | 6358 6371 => 2.53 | 340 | 338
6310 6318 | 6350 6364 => 2.55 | 358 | 351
